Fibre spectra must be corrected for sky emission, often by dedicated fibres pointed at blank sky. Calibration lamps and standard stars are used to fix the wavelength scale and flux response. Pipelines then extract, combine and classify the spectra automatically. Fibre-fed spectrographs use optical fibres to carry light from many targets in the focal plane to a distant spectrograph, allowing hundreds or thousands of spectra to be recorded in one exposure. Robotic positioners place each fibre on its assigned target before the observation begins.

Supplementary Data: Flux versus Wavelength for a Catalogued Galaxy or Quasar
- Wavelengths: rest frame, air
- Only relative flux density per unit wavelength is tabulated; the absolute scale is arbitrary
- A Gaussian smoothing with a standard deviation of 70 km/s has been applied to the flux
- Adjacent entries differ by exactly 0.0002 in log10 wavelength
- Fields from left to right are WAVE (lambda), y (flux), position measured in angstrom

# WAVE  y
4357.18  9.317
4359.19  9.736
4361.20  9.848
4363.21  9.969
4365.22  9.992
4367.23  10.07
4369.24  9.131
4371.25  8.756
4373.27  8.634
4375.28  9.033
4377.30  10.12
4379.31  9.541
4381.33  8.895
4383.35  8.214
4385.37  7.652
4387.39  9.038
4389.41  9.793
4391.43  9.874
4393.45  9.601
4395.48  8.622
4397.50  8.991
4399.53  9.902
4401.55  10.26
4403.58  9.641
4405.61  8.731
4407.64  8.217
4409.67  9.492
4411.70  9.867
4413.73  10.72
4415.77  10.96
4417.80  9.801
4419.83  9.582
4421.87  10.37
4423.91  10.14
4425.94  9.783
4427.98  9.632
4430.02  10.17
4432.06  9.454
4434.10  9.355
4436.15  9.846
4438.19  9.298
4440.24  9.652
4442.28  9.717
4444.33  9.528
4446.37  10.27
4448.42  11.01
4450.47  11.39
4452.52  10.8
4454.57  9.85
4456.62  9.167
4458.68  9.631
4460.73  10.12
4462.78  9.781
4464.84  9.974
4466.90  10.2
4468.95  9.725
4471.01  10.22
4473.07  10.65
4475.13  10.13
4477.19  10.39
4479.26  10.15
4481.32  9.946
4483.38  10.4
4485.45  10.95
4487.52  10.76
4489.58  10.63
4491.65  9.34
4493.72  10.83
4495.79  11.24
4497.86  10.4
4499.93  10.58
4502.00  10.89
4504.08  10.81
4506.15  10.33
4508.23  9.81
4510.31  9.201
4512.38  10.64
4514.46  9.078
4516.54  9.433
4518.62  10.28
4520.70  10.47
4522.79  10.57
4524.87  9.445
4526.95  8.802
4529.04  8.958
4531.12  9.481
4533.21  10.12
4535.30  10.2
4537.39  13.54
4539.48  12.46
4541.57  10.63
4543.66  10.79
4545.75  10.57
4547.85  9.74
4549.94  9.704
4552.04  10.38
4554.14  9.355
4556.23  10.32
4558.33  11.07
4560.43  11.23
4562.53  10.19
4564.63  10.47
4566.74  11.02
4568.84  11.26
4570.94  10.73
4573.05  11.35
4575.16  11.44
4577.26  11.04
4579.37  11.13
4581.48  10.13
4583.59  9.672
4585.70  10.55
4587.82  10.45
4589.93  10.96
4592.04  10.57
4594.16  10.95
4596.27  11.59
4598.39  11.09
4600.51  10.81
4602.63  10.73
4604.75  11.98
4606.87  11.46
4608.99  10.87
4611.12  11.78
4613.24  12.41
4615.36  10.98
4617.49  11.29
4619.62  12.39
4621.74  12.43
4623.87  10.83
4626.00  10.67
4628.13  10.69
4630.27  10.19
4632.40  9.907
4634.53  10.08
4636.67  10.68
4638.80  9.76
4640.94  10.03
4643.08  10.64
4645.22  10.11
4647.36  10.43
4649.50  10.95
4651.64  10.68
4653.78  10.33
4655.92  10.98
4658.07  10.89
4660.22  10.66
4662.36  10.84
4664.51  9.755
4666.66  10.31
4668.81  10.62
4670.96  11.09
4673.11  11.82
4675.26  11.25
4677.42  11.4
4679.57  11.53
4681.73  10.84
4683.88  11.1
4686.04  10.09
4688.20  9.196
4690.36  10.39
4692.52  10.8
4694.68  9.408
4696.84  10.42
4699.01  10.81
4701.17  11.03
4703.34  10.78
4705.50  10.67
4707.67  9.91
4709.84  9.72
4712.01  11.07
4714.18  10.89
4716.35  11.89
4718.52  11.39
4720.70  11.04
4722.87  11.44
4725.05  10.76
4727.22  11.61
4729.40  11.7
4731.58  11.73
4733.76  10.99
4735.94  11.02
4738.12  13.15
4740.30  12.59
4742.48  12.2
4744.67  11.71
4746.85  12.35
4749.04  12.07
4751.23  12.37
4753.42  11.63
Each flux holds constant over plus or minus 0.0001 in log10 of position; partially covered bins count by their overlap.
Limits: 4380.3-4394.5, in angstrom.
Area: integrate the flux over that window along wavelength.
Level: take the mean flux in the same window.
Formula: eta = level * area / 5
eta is 230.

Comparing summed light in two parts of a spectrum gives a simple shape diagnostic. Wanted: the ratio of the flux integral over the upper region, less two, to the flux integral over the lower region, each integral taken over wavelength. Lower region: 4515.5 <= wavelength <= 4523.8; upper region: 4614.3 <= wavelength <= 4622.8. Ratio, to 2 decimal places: 1.16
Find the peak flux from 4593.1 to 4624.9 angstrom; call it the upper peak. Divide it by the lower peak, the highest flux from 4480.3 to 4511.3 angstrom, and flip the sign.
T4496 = -1.11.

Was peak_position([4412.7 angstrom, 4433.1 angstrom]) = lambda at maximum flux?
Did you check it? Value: 4415.77 angstrom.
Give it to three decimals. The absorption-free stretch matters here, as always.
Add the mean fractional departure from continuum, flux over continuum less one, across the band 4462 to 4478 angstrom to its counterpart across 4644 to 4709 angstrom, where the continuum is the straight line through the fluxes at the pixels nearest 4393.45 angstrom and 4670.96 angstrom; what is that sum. -0.031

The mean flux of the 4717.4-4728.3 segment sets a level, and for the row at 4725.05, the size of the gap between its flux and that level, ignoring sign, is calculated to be 0.49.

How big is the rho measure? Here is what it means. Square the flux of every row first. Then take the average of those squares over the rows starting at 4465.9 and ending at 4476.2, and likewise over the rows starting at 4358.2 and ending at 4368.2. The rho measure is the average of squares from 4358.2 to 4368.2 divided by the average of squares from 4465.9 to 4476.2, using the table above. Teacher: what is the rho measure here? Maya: 0.95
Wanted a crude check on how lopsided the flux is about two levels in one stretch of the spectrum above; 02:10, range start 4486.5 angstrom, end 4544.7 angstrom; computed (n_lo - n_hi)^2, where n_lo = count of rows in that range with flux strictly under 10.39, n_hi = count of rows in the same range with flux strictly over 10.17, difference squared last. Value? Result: 25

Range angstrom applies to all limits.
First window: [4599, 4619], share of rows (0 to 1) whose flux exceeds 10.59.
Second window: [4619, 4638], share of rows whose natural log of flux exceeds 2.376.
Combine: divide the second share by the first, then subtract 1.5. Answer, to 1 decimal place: -1.2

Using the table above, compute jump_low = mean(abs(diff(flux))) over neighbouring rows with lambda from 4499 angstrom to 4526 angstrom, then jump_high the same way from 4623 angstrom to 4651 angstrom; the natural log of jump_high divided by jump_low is -0.4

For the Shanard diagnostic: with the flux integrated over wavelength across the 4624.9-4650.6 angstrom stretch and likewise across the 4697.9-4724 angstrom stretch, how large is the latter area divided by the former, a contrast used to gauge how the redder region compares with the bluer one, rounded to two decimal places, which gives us 1.07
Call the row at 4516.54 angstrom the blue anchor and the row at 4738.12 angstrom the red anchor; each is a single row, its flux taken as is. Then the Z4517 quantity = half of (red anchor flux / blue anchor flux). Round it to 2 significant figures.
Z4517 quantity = 0.70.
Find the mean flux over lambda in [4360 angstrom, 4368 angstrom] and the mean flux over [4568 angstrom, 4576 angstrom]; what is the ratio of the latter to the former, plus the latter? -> 12.3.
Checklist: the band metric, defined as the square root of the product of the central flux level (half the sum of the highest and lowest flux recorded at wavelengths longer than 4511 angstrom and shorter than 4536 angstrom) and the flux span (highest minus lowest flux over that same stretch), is 4.23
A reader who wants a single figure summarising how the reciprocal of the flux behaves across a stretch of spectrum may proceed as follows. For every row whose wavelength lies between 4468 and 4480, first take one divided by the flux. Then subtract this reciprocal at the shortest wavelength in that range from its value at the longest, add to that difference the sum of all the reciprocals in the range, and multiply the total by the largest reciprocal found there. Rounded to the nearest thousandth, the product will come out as 0.060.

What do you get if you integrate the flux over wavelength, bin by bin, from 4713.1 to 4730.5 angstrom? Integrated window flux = 197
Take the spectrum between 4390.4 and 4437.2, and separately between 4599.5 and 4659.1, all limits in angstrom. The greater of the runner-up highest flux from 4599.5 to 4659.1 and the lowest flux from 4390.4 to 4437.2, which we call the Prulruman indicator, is 12.4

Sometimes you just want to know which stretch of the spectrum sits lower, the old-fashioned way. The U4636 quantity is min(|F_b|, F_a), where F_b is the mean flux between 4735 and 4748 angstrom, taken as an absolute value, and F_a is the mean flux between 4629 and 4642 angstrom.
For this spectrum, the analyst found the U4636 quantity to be 10.1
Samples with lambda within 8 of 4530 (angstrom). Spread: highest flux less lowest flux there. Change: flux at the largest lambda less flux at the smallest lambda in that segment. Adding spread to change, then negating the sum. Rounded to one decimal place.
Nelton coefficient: -7.7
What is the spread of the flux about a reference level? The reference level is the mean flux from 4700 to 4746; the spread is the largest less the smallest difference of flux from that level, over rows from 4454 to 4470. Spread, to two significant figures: 1.0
